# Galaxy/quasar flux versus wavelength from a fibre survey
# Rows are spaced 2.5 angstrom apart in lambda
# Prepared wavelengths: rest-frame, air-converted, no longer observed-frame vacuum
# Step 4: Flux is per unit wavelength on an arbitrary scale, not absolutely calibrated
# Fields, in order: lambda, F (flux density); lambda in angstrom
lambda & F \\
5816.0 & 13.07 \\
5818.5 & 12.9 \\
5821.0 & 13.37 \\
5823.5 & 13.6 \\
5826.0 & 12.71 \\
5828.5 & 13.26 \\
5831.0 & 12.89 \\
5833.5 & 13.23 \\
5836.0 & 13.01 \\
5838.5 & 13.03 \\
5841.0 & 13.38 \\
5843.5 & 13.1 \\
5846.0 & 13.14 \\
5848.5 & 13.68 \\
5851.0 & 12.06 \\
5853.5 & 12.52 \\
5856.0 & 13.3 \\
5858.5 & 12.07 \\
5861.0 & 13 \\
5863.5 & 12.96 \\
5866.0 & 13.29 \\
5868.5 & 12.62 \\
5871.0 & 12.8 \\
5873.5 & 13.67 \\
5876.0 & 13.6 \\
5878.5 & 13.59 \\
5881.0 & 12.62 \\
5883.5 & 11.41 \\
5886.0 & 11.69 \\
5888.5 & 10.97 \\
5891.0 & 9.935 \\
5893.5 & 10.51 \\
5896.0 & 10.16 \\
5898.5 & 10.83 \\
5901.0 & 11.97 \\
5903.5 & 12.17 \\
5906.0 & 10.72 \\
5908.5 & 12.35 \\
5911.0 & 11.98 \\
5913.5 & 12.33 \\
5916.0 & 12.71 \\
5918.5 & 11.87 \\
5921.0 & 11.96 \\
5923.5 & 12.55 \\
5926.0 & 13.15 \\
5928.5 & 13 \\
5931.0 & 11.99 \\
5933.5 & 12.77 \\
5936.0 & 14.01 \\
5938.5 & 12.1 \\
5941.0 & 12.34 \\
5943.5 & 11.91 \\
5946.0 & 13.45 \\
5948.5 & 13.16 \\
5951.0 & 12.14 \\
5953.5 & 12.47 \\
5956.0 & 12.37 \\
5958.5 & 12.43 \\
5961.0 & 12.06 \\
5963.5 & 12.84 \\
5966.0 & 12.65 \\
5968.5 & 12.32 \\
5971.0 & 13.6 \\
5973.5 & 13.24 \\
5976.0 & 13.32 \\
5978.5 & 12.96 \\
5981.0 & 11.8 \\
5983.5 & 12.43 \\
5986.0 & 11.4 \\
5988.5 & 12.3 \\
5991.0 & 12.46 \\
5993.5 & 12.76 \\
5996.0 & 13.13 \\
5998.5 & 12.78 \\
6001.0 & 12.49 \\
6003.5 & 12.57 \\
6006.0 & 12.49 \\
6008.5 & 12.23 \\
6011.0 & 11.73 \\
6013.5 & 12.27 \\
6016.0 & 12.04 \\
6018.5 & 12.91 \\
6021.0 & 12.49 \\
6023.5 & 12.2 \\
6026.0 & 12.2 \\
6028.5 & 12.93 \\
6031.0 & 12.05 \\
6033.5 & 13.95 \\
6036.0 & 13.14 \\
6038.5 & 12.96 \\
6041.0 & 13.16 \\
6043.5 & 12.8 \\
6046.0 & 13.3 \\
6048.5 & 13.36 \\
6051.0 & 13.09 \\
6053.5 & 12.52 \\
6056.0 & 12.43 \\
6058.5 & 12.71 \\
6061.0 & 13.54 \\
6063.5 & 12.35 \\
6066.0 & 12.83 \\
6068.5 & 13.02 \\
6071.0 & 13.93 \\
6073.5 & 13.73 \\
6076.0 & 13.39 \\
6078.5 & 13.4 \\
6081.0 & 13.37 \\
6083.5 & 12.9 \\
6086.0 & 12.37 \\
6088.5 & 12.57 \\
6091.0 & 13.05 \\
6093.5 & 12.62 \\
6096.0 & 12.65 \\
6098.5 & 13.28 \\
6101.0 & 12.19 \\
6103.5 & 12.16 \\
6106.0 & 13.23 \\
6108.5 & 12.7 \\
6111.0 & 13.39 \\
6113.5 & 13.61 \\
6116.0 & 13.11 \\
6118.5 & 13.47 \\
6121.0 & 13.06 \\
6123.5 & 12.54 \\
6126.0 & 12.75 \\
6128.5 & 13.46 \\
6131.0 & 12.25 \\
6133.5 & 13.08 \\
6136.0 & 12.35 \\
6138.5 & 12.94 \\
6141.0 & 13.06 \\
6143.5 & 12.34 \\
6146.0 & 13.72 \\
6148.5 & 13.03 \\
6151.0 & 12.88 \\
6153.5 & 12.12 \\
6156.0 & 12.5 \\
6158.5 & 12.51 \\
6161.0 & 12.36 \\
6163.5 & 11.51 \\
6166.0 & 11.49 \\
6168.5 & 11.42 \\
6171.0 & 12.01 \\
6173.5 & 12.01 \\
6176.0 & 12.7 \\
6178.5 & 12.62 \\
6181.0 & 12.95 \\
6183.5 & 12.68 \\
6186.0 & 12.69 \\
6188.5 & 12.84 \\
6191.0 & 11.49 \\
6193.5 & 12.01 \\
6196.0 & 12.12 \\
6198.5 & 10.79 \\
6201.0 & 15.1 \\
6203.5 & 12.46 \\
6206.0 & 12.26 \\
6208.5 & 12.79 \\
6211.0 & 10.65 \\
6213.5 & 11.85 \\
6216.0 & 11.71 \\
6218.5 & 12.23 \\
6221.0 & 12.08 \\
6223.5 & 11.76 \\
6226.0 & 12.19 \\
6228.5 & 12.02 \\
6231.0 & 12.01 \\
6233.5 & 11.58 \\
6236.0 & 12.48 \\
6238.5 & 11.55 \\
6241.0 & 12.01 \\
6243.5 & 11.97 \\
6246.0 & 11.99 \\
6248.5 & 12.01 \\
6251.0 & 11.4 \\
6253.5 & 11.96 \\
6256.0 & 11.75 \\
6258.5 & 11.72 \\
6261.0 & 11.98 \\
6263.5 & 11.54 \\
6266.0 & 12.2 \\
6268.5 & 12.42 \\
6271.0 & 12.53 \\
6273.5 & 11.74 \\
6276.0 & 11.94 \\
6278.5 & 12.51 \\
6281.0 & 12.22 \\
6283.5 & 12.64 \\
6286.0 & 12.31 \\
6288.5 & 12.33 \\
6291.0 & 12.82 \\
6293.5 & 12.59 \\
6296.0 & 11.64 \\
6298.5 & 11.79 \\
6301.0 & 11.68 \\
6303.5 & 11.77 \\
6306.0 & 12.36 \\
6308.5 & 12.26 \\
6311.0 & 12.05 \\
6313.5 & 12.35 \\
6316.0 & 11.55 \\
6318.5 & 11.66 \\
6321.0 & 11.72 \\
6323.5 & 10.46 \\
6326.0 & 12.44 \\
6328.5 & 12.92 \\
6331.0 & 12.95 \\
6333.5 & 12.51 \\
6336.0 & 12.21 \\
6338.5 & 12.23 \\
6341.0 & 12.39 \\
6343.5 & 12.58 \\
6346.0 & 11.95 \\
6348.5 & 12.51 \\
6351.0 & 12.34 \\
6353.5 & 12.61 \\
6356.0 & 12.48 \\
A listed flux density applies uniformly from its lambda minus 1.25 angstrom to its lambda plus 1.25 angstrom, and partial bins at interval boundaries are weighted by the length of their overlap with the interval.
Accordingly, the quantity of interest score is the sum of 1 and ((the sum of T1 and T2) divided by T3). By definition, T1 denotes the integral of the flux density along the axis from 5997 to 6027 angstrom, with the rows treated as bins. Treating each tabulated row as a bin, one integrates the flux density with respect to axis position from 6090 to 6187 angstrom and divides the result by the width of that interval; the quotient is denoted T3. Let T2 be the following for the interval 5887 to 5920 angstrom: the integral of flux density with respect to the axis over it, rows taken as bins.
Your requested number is 60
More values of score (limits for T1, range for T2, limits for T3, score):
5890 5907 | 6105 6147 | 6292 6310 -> 62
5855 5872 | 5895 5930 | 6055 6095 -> 50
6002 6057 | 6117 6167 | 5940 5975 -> 106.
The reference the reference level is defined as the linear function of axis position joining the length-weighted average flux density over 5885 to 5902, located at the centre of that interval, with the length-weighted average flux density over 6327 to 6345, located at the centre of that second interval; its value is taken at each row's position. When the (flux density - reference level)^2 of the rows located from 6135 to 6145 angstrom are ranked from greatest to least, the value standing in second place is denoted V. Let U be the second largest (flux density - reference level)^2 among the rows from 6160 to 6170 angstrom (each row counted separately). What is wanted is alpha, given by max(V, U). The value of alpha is 1.4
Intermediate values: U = 0.2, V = 1.36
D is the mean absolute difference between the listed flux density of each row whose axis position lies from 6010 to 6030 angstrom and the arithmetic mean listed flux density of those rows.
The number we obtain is 0.32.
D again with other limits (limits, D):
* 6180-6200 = 0.59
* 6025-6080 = 0.42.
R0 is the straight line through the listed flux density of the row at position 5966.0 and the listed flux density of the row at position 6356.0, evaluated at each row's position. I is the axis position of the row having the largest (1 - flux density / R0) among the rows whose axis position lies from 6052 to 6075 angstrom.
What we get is 6063.5 angstrom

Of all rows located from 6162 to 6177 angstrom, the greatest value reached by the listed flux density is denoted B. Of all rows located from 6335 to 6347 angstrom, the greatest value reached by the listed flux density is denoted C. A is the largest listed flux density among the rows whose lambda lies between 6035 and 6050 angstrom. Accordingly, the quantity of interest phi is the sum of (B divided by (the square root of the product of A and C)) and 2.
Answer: 2.98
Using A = 13.36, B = 12.7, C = 12.58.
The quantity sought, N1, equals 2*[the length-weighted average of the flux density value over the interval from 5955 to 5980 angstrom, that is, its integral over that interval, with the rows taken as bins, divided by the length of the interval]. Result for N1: 25.5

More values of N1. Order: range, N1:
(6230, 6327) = 24.0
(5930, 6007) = 25.2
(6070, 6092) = 26.4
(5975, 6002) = 25.0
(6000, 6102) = 25.6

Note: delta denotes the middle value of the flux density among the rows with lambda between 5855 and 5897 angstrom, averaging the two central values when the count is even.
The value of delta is 12.6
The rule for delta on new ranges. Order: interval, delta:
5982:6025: 12.5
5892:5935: 12.0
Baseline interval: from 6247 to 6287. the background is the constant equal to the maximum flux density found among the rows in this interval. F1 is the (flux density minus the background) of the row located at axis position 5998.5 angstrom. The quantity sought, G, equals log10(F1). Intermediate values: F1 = 0.1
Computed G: -0.9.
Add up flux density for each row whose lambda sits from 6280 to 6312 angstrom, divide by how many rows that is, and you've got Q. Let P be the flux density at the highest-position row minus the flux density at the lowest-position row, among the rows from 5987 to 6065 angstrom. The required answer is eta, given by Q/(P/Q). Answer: 2972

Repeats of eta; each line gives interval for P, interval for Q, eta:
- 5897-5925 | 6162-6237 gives 86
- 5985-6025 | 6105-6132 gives 213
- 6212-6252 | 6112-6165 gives -364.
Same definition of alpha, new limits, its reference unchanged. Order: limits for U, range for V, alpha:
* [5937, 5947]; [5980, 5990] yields 1.7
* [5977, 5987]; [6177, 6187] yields 1.6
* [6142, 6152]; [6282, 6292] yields 1.5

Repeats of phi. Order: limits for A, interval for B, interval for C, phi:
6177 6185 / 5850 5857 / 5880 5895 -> 3.04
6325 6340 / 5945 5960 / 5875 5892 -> 3.01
